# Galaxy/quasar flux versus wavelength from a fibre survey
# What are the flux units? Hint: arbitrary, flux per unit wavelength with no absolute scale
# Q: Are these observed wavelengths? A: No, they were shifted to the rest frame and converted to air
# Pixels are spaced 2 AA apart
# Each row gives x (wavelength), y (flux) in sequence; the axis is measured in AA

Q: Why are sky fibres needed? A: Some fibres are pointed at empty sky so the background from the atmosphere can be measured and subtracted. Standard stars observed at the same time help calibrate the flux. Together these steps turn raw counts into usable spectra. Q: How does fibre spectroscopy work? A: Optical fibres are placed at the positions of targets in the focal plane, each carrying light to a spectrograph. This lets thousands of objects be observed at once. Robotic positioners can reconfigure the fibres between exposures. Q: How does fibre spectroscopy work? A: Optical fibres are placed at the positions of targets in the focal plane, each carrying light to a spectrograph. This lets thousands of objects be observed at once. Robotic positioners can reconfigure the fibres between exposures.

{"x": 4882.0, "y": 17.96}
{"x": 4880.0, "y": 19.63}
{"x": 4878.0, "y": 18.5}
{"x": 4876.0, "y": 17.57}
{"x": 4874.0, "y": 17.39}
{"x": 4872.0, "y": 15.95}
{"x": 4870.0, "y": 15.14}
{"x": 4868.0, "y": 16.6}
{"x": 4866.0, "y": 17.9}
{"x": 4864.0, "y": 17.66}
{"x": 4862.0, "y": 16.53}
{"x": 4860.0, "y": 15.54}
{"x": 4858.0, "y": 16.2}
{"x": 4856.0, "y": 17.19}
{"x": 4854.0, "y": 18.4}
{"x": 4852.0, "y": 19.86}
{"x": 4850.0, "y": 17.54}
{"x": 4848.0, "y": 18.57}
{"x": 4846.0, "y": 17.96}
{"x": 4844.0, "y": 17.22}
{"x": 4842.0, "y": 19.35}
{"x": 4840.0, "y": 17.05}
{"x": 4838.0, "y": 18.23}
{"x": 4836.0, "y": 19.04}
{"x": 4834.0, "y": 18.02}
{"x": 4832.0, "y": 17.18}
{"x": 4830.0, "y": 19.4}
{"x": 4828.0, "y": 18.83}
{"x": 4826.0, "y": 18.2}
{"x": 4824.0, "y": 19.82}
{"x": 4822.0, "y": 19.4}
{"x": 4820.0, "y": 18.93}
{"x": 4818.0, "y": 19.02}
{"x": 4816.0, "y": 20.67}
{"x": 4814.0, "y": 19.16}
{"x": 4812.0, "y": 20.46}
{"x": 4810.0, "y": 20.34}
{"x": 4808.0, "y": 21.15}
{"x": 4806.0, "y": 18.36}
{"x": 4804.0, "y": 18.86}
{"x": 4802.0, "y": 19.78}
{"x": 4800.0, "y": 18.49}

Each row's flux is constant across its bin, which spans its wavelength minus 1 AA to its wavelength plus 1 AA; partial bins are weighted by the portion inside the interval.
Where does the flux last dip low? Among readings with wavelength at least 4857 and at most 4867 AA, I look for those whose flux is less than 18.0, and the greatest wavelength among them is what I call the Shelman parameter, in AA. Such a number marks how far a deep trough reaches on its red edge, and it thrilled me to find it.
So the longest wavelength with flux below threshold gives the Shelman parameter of 4866.0 AA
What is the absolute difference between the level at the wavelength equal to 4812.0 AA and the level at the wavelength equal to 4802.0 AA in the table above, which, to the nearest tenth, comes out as 0.7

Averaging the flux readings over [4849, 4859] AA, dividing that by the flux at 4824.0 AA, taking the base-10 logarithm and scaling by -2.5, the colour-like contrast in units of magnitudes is 0.11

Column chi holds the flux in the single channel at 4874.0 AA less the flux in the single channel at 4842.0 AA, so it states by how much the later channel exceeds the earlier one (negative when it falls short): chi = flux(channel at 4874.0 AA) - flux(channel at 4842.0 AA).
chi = -1.96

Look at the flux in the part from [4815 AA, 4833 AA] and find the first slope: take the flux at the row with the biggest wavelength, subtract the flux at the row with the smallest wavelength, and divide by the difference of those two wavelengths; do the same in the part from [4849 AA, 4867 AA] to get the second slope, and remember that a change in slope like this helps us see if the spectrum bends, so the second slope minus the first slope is 0.24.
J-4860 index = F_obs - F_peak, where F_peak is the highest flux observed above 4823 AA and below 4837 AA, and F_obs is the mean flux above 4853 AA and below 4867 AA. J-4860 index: -2.8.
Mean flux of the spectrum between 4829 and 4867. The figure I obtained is 17.8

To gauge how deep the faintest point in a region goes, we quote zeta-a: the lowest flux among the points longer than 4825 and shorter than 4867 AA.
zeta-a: 15.54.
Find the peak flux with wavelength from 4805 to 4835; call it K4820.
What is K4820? 21.15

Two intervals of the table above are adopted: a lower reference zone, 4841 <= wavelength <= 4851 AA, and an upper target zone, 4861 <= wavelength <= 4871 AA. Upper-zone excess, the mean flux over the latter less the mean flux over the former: -1.4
